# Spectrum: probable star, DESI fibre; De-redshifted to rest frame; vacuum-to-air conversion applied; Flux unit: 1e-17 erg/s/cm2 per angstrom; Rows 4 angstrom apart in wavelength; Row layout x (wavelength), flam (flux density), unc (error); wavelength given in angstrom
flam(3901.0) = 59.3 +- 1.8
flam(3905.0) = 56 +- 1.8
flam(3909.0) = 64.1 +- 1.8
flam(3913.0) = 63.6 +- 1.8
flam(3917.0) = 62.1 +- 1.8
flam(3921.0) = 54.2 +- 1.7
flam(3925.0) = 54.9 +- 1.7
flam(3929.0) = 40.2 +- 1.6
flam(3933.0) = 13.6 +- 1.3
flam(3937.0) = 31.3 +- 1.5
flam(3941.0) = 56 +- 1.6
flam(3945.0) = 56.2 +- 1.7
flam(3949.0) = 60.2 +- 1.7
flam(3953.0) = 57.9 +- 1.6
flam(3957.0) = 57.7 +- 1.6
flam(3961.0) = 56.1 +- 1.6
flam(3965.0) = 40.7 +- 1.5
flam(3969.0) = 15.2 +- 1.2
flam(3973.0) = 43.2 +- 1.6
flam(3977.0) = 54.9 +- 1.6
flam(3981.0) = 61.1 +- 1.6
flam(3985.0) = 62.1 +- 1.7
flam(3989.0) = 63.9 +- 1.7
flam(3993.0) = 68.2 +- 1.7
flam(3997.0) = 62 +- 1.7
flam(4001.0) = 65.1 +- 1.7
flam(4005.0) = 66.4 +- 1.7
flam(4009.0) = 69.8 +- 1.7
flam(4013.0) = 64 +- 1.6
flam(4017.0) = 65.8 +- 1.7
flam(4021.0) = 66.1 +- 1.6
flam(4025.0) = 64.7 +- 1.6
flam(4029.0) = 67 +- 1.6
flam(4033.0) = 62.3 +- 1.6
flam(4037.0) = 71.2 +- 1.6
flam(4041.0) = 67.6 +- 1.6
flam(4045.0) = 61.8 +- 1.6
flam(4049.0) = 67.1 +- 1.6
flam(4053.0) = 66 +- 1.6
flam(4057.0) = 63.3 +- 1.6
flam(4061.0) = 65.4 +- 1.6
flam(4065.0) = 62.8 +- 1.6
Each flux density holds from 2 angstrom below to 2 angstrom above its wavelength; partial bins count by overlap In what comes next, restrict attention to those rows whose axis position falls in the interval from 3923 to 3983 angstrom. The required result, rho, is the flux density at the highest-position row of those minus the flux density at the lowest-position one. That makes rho 6.2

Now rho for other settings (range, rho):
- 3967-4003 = 49.9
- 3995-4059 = 1.3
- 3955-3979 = -2.8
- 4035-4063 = -5.8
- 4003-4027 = -1.7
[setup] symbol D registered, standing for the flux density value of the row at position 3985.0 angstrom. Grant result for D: 62.1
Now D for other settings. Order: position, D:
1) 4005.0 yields 66.4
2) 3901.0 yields 59.3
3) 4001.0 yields 65.1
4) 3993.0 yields 68.2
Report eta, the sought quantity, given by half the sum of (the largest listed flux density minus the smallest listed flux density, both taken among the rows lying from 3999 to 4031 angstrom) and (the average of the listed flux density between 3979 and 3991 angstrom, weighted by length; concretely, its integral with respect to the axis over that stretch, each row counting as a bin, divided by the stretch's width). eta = 34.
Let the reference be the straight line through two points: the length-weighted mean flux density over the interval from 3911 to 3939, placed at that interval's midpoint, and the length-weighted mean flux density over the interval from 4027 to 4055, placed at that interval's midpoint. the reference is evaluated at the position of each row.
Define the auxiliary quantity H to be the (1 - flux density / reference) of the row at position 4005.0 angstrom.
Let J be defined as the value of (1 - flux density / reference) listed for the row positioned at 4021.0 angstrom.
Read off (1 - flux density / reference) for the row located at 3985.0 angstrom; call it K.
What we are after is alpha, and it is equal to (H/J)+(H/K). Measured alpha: 3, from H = -0.11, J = -0.06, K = -0.10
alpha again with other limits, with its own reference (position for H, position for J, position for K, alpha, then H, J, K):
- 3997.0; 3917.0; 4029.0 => 1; -0.06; -0.40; -0.05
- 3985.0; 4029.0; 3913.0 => 2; -0.10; -0.05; -0.46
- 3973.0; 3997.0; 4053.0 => 3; 0.20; -0.06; 0.03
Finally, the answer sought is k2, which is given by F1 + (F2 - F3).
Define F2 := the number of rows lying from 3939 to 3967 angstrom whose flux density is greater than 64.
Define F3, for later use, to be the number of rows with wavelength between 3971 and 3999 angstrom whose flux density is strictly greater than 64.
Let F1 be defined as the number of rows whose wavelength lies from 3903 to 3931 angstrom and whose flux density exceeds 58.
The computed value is 2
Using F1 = 3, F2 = 0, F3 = 1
